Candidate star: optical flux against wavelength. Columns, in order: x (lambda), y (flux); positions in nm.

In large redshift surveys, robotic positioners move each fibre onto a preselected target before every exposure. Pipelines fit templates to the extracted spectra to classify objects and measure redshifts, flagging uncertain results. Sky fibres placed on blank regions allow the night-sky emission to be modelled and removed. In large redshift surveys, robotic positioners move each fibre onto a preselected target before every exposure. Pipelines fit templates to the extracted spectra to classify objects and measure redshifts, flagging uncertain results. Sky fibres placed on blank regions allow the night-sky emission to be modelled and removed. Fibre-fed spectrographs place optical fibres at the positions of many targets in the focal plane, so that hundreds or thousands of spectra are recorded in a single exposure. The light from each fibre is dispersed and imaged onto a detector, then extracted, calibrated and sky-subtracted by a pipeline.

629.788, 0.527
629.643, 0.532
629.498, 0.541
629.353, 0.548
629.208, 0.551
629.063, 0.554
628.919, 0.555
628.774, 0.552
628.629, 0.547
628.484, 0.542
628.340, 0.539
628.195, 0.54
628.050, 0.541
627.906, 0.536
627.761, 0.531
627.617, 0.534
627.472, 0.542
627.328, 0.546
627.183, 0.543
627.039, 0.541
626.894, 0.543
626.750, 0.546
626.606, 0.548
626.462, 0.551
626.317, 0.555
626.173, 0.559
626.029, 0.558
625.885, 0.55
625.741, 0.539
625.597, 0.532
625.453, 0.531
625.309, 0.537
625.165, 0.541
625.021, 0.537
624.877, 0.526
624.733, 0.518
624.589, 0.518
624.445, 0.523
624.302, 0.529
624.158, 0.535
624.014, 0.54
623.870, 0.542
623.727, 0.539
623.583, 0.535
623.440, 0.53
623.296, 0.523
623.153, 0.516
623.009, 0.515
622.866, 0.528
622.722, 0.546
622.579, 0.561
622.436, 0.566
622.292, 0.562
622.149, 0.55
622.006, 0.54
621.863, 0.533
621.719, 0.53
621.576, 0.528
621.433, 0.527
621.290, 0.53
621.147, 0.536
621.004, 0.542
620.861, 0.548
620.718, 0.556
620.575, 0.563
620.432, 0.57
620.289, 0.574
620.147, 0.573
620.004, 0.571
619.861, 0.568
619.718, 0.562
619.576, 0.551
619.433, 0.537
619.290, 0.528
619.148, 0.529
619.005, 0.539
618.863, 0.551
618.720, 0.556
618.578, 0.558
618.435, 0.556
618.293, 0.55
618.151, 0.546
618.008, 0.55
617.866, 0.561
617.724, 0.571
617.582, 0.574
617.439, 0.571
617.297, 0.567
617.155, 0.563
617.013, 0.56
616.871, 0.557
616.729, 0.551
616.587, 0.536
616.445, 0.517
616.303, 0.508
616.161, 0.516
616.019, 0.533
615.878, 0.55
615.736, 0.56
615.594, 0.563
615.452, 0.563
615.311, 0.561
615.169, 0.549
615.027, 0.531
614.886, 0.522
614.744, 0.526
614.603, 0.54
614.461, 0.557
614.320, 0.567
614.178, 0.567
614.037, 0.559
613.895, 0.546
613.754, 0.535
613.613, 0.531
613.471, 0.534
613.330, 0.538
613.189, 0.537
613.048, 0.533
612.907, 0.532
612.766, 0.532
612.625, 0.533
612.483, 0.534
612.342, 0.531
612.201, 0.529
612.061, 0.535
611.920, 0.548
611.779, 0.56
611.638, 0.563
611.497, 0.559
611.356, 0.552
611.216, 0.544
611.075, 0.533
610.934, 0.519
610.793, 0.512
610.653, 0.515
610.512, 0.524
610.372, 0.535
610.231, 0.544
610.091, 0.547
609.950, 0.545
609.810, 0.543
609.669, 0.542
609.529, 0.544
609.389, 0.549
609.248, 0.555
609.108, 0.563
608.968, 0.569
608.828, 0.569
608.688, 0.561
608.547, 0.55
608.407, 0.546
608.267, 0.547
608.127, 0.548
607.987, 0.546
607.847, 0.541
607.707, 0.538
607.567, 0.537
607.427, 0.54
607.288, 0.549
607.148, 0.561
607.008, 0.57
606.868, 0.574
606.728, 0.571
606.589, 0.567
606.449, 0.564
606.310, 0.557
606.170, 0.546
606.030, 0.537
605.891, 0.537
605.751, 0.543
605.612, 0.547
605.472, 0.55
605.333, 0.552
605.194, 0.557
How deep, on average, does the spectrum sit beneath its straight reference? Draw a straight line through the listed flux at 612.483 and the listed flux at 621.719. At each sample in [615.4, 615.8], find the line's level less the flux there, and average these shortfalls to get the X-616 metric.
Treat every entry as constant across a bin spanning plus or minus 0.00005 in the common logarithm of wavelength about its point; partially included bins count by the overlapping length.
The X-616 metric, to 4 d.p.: -0.0293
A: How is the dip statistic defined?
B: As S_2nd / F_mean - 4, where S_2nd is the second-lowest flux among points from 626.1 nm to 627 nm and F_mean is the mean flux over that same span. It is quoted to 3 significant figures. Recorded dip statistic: -3.01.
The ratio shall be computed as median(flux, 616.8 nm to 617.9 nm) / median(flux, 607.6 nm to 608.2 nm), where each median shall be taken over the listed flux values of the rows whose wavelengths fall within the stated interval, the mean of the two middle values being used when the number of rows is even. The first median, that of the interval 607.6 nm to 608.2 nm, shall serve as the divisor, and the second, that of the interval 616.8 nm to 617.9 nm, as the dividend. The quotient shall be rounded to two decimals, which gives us 1.04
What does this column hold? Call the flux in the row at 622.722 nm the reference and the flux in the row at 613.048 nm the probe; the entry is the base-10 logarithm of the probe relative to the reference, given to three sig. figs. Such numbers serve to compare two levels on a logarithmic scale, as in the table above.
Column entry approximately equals -0.0105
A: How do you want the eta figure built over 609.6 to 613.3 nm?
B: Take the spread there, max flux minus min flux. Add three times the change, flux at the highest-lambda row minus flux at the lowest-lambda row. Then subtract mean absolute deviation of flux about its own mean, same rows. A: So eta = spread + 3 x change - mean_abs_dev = 0.026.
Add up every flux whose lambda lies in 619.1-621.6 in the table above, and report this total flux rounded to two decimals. 9.89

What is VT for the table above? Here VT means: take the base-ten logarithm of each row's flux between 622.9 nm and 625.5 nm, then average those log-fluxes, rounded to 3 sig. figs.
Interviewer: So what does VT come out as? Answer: -0.276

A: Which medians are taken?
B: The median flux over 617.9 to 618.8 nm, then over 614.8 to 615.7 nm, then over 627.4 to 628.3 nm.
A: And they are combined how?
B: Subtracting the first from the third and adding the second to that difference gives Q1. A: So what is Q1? 0.540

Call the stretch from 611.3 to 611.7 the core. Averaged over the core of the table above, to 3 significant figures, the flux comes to 0.558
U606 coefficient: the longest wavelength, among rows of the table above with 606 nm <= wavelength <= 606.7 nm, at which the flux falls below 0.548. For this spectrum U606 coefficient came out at 606.170 nm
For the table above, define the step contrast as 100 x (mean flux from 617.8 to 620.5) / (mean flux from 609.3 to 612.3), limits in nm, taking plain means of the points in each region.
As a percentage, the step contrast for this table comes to 103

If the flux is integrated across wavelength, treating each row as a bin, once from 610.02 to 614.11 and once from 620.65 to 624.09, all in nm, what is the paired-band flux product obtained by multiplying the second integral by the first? 4.1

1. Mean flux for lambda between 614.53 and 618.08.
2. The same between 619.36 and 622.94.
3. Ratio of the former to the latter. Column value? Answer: 0.996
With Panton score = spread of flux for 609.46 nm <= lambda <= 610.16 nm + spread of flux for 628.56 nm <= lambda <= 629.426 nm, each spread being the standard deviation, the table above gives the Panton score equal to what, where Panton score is 0.005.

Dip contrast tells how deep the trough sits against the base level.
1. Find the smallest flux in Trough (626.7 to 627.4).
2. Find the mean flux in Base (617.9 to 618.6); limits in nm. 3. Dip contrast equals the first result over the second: 0.98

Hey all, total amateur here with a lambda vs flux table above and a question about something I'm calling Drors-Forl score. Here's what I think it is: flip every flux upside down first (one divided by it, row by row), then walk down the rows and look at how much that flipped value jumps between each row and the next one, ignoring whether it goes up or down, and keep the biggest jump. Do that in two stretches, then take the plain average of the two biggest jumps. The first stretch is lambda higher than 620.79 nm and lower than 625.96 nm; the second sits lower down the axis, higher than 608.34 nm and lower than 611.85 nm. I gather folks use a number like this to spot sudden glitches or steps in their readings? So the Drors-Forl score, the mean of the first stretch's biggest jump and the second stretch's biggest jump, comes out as 0.057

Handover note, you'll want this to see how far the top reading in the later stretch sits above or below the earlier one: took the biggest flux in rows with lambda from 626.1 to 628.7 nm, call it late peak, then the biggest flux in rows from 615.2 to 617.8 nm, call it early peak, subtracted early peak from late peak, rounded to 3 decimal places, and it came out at -0.015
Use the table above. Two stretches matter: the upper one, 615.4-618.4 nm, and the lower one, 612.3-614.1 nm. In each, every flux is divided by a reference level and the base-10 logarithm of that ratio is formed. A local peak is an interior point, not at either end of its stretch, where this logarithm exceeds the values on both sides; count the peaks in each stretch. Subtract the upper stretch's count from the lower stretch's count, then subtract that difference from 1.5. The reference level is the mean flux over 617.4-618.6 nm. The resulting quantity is 0.5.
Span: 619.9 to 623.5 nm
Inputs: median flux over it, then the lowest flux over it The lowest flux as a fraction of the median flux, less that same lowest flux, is 0.44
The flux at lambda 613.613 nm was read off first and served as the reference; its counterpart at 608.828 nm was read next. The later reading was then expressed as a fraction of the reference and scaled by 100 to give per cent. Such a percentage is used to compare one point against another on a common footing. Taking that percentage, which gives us 107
